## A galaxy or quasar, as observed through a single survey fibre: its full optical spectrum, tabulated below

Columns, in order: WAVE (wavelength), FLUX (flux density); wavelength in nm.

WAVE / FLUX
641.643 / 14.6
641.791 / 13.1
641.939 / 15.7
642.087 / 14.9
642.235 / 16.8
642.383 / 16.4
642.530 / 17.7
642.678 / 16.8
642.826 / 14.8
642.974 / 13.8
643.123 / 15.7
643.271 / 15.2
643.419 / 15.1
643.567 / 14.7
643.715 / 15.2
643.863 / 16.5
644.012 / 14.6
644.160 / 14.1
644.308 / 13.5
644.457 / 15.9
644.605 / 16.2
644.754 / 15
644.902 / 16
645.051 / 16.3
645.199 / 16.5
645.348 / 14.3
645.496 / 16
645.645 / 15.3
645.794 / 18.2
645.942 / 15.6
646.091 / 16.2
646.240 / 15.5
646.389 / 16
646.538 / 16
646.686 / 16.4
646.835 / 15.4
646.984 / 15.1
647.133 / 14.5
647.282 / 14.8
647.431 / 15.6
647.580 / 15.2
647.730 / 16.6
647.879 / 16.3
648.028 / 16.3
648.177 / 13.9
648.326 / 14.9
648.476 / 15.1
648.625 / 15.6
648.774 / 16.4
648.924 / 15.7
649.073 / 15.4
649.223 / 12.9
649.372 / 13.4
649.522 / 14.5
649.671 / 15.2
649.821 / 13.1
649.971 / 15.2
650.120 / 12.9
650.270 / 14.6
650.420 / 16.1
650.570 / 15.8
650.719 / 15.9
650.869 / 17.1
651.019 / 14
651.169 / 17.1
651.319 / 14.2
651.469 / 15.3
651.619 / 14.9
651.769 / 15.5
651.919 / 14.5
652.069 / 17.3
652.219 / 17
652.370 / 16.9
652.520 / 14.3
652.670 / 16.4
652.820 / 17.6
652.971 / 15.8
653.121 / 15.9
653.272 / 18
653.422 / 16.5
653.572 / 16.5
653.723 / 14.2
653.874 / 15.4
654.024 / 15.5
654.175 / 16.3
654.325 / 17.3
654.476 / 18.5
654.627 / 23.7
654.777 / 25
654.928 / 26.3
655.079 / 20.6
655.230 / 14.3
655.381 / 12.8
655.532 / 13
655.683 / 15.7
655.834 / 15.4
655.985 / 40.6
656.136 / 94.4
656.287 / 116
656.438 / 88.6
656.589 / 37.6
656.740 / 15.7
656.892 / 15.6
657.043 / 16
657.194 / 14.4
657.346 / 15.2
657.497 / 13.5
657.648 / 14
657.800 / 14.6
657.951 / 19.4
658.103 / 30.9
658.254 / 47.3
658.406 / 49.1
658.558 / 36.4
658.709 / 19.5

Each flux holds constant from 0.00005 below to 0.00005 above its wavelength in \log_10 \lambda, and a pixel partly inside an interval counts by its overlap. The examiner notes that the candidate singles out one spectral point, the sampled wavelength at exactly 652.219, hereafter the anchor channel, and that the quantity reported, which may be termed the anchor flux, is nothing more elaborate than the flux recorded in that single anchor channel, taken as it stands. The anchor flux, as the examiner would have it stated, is 17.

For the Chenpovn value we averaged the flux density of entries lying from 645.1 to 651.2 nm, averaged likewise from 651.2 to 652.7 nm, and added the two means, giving 31.0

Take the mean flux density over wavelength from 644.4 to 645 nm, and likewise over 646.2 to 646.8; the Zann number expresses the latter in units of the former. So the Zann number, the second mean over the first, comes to 1.01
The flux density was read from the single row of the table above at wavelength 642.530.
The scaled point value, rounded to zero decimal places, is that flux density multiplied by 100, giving 1770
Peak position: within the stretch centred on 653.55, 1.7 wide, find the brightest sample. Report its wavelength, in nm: 653.272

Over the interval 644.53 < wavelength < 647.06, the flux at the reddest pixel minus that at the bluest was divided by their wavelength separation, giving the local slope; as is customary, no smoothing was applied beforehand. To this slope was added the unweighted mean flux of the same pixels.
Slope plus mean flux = 15.4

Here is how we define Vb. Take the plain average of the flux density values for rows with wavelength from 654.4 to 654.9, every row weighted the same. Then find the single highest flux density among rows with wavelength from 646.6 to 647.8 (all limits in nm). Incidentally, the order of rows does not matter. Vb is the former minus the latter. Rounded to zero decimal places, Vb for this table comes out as 6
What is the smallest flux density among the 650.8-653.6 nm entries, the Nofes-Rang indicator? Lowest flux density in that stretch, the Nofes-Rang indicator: 14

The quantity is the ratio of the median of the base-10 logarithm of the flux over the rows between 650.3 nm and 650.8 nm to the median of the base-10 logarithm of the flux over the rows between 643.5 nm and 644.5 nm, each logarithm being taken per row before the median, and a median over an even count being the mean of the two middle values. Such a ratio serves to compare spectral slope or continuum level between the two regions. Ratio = 1.03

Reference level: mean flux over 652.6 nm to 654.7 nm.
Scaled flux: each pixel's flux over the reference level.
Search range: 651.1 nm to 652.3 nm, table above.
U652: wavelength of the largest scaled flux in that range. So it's 652.069 nm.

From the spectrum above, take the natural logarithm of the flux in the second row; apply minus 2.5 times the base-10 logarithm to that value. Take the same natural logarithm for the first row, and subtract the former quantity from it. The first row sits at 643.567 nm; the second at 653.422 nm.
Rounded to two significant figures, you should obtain 3.8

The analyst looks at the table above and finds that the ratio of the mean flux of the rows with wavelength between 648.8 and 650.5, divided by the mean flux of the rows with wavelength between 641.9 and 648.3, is 0.93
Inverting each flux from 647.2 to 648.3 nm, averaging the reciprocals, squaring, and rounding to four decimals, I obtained 0.0042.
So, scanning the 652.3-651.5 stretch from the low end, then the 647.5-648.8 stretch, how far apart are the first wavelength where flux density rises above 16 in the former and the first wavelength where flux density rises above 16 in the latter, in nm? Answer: 4.34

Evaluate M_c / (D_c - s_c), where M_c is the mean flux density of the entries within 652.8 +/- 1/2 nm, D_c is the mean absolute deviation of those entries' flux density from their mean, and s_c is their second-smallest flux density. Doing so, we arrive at -1.10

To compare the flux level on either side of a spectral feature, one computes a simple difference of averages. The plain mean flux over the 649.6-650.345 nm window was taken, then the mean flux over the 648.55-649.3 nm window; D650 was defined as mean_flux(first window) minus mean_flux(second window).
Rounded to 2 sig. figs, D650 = -1.0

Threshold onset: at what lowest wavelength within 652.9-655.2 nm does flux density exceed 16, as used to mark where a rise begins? 653.272 nm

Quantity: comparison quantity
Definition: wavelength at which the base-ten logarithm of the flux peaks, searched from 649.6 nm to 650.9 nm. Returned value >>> 650.869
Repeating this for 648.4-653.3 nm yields 653.272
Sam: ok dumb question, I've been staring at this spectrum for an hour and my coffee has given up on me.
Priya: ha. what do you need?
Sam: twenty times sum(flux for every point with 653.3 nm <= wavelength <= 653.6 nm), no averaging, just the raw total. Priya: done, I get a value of 660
